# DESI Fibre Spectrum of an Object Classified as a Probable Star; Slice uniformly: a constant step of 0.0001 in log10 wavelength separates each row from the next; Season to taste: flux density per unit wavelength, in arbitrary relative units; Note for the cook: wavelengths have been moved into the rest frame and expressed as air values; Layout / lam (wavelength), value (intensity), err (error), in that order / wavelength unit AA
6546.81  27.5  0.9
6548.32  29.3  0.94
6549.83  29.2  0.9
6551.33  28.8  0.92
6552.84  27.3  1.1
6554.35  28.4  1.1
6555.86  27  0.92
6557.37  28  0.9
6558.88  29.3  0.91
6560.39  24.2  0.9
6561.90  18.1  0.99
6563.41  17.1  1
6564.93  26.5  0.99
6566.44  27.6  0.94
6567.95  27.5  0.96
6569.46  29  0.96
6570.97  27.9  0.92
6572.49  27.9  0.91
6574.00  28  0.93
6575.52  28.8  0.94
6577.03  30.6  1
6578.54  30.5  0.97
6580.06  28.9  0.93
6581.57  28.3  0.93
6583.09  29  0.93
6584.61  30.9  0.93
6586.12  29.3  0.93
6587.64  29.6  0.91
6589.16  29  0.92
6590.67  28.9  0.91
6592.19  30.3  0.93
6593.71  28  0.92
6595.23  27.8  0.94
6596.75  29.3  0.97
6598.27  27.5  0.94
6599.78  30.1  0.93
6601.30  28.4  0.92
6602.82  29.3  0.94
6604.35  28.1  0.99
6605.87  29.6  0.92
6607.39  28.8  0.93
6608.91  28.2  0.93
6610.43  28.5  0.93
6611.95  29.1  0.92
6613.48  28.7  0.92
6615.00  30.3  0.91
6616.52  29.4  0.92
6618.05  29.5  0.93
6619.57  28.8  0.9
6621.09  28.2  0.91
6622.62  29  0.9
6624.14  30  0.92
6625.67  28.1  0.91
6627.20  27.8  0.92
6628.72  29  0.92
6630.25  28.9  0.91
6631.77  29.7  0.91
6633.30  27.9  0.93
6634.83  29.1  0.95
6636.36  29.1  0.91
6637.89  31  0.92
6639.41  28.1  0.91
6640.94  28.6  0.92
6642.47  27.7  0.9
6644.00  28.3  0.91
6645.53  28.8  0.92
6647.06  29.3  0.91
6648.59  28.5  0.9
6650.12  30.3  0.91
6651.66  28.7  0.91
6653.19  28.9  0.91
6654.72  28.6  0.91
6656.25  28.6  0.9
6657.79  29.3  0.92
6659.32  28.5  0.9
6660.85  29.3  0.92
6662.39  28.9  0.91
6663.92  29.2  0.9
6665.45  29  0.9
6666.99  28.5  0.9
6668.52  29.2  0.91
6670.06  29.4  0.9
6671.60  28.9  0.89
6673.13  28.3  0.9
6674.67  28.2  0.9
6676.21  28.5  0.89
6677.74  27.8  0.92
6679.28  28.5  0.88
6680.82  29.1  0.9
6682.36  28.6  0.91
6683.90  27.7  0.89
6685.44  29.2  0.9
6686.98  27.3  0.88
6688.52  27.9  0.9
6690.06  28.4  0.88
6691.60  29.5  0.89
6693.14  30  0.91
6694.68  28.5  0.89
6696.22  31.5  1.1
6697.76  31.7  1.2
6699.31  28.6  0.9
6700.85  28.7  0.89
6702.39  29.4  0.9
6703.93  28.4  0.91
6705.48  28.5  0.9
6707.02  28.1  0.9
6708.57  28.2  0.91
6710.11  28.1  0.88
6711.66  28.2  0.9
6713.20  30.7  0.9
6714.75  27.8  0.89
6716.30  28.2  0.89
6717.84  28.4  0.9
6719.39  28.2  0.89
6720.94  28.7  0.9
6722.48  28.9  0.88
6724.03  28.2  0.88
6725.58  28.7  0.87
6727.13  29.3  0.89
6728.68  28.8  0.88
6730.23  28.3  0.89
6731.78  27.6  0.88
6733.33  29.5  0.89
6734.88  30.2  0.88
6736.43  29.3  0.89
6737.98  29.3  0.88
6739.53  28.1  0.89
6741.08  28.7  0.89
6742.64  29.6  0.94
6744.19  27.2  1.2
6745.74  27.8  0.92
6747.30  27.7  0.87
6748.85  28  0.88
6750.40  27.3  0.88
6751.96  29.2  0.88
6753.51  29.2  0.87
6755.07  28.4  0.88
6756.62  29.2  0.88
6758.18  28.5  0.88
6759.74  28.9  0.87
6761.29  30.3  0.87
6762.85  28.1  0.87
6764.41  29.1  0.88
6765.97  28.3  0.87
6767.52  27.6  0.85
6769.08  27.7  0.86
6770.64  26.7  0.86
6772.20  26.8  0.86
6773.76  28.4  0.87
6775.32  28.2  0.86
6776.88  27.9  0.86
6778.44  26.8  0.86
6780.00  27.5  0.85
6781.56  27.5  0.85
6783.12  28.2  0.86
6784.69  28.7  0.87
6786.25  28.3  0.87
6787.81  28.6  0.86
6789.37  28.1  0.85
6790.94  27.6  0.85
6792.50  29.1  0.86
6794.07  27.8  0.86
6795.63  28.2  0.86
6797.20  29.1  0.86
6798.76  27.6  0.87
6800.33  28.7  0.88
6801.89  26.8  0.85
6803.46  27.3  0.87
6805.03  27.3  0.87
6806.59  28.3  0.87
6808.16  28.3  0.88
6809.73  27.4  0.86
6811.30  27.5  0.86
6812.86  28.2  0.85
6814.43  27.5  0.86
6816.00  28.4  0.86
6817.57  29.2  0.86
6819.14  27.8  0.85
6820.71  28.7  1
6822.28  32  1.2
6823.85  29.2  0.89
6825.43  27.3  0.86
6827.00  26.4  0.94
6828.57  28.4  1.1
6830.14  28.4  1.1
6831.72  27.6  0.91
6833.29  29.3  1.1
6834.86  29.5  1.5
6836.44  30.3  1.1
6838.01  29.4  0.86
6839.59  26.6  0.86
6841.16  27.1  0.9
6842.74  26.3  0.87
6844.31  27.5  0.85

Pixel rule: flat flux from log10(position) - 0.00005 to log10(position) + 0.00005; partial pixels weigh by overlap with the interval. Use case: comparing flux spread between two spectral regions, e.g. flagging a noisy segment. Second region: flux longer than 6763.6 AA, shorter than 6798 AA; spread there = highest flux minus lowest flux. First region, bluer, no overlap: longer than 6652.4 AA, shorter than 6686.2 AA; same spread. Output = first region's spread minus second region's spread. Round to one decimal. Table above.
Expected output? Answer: -0.7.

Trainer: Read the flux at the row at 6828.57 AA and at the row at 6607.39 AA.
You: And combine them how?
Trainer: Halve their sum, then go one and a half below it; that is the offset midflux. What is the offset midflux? 27.1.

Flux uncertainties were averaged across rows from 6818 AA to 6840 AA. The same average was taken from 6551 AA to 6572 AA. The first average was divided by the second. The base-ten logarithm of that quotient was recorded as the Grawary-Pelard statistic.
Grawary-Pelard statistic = 0.024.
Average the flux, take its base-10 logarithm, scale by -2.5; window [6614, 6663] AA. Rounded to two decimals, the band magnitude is -3.65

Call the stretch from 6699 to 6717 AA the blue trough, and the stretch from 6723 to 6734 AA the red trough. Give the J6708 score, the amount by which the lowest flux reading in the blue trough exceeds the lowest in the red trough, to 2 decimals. 0.20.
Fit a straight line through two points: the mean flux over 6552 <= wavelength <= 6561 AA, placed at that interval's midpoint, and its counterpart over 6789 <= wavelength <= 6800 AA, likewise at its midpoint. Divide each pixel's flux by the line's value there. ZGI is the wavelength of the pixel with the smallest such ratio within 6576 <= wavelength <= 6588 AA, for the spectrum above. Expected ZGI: 6581.57 AA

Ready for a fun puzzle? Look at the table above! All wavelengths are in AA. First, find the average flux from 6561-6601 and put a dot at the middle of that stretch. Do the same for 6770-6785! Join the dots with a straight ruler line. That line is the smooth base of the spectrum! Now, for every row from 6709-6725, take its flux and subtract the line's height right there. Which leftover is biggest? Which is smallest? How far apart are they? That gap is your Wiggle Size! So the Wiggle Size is 2.9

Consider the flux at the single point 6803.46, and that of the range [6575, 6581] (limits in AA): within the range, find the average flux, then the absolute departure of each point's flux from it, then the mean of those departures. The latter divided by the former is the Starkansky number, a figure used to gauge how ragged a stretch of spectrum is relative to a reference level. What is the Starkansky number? 0.031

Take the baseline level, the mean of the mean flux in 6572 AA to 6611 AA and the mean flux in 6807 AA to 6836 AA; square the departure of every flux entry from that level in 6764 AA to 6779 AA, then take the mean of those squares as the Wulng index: 1.5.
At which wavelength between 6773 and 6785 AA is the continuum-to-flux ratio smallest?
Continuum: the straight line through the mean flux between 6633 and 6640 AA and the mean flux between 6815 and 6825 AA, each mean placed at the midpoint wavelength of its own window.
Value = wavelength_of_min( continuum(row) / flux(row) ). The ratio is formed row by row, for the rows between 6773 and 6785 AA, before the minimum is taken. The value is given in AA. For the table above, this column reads 6784.69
